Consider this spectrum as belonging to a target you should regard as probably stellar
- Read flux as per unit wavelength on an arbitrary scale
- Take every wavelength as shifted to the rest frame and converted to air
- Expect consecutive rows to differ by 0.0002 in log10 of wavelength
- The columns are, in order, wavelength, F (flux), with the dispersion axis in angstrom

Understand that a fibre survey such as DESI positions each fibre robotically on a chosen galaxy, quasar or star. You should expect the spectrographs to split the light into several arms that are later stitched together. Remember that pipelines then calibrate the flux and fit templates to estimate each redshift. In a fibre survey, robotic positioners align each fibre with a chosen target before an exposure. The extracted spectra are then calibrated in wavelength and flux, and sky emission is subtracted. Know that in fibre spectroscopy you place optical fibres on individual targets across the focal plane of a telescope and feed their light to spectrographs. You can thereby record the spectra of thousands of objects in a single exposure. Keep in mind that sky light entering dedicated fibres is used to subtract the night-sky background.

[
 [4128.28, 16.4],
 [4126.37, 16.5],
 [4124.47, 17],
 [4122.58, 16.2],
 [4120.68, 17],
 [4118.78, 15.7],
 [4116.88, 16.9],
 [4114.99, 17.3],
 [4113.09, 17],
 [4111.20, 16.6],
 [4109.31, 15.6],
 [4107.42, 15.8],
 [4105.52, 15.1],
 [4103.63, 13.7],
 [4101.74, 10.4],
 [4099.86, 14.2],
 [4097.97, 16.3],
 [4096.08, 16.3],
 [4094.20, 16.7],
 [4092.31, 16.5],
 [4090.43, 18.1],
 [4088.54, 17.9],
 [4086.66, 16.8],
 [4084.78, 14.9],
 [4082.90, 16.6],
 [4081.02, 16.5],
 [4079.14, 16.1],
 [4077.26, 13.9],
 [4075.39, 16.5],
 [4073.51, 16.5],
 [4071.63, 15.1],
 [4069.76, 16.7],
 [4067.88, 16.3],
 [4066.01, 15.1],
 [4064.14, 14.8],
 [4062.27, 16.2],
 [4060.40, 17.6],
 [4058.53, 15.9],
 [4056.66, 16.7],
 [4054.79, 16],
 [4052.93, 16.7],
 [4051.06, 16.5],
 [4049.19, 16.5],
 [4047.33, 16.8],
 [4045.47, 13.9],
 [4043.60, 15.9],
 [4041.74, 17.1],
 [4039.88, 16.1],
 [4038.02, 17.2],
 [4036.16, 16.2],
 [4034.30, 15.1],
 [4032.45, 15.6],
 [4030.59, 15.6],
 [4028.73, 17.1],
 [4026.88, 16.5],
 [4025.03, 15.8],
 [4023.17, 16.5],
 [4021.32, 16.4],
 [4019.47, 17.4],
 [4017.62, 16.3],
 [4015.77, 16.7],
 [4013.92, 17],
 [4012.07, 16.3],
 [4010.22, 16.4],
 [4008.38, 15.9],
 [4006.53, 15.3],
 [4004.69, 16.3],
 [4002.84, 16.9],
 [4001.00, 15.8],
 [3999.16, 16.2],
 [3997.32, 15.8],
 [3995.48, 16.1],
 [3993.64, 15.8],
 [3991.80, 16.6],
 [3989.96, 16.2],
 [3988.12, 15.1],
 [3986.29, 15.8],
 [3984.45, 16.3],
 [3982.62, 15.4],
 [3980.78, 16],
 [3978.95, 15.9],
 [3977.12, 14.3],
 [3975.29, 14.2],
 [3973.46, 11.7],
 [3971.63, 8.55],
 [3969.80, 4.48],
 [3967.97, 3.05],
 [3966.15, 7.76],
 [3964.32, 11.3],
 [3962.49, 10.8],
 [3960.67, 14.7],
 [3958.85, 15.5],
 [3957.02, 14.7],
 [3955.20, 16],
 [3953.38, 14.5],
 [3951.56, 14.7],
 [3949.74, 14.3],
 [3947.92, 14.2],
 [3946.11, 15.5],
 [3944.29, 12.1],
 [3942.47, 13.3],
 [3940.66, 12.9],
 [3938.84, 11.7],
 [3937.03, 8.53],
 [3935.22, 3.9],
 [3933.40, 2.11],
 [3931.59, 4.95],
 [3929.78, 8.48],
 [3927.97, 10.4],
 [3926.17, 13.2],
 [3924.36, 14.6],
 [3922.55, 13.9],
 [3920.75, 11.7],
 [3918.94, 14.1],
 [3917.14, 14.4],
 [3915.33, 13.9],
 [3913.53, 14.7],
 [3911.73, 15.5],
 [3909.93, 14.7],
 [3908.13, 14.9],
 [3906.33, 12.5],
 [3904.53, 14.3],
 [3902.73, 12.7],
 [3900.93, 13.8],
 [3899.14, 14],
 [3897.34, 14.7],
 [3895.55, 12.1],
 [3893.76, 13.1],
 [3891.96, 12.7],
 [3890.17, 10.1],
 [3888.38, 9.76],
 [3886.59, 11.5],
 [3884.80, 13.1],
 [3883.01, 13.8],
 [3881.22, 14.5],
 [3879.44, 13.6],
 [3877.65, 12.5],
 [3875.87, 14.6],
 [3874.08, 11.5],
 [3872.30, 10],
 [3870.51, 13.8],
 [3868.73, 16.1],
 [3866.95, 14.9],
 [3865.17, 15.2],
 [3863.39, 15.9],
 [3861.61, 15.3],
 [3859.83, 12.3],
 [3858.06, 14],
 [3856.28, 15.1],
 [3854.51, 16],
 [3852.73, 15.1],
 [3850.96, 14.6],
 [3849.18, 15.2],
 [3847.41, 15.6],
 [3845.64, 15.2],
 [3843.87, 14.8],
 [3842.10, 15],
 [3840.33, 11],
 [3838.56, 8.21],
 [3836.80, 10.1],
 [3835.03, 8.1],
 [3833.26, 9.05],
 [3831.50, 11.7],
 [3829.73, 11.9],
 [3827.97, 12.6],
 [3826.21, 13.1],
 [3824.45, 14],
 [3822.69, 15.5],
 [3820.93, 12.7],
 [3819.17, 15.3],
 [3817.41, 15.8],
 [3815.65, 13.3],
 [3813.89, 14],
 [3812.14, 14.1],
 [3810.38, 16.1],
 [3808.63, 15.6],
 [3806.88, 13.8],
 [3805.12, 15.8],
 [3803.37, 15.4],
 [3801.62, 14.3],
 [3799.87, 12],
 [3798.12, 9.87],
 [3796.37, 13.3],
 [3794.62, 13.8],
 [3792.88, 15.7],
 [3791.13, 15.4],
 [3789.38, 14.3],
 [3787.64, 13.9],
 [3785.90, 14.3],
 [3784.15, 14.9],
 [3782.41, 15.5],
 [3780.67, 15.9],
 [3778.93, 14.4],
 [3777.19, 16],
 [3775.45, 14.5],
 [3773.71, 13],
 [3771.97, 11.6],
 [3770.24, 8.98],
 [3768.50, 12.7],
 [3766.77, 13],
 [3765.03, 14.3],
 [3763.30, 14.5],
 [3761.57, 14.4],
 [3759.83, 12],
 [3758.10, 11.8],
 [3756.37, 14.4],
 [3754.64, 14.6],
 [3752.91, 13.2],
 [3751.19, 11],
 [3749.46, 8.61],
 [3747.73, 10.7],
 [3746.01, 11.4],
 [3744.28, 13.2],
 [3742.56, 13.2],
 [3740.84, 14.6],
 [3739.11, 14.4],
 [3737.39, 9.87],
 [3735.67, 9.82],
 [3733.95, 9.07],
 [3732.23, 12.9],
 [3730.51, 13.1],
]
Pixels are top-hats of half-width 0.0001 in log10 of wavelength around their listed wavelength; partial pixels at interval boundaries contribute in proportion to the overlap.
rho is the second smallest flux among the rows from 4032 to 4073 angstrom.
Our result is 14.8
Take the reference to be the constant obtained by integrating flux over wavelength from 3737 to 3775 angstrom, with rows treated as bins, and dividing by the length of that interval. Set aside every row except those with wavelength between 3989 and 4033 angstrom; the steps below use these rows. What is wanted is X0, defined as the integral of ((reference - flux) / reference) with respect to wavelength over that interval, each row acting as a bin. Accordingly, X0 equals -13 angstrom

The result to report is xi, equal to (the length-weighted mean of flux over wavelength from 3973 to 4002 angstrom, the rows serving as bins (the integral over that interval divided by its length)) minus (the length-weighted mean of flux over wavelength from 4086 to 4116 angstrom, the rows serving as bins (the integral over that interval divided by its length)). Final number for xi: 0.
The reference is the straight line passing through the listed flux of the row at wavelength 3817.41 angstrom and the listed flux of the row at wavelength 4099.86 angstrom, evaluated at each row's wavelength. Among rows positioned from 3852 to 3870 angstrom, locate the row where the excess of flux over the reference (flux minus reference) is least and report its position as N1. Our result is 3859.83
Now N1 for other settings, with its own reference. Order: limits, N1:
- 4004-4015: 4006.53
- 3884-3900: 3888.38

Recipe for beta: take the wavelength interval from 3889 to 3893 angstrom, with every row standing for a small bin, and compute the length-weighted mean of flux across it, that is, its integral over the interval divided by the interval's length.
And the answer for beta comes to 11.3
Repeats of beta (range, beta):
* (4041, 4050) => 16.0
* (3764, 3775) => 12.4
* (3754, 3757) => 14.5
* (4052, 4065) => 16.3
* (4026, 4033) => 16.2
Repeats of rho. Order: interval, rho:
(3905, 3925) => 12.5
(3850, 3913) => 10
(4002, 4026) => 15.8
